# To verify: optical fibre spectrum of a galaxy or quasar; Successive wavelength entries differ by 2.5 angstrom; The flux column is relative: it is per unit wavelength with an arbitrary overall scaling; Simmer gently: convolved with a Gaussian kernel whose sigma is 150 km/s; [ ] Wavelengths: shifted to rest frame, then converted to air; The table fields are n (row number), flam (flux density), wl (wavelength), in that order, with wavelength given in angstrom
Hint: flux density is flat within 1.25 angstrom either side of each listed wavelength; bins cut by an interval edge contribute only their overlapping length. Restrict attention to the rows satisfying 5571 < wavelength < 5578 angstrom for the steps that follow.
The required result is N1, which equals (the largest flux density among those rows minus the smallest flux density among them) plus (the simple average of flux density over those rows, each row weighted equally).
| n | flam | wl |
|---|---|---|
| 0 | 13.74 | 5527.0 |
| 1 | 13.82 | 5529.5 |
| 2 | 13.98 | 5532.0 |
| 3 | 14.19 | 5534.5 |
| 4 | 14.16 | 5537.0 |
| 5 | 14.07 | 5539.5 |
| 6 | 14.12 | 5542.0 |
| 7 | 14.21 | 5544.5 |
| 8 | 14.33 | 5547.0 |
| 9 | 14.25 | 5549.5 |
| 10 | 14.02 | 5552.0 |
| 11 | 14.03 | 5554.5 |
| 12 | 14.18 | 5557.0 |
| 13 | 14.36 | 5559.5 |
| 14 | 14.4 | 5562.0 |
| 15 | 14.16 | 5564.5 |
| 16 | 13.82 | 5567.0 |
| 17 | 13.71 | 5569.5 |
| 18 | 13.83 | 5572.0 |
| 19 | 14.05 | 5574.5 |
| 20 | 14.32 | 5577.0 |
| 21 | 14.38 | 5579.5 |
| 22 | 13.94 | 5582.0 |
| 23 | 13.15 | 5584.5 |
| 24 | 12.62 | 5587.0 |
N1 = 14.6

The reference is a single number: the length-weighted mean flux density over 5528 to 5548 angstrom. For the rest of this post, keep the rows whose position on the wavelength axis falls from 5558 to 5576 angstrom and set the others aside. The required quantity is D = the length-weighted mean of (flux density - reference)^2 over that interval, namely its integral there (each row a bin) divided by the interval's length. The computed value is 0.066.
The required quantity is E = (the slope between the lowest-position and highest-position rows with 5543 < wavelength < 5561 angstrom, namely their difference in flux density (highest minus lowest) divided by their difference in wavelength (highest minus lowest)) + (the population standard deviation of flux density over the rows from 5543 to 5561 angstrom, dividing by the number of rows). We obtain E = 0.13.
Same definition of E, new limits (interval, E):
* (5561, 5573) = 0.20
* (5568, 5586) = 0.35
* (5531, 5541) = 0.09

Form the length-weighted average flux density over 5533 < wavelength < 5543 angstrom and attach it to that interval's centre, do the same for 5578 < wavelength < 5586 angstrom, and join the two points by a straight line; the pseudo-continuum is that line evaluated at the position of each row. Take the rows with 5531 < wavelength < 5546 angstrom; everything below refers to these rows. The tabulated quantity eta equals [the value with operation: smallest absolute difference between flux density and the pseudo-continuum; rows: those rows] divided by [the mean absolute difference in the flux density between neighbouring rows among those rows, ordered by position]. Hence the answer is 0.20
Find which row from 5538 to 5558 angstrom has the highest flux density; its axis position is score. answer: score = 5547.0 angstrom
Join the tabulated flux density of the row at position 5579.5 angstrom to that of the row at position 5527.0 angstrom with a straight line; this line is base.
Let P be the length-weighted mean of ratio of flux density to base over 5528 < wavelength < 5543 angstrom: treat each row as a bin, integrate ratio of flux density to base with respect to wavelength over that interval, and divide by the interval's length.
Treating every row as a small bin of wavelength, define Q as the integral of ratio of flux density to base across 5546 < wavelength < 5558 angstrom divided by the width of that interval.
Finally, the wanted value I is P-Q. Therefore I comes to 0.007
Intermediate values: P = 1.01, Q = 1.01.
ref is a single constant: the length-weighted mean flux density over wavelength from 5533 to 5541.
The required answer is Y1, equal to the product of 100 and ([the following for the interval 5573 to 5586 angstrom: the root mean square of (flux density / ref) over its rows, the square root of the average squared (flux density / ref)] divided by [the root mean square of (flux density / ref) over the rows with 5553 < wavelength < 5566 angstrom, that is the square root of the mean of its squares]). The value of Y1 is 98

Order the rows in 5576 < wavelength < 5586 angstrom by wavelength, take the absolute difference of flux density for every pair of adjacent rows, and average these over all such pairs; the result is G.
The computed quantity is 0.43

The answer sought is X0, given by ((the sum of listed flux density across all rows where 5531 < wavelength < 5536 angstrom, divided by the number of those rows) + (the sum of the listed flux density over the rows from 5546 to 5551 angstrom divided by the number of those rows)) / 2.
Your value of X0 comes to 14.2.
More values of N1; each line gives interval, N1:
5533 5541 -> 14.3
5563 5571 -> 14.3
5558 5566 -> 14.5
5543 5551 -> 14.4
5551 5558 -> 14.2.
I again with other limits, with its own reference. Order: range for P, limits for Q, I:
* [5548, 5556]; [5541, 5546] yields -0.012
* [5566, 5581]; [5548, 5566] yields -0.027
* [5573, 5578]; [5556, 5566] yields -0.020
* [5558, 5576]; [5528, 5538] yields -0.028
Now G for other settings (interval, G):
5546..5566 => 0.13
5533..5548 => 0.08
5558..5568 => 0.21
